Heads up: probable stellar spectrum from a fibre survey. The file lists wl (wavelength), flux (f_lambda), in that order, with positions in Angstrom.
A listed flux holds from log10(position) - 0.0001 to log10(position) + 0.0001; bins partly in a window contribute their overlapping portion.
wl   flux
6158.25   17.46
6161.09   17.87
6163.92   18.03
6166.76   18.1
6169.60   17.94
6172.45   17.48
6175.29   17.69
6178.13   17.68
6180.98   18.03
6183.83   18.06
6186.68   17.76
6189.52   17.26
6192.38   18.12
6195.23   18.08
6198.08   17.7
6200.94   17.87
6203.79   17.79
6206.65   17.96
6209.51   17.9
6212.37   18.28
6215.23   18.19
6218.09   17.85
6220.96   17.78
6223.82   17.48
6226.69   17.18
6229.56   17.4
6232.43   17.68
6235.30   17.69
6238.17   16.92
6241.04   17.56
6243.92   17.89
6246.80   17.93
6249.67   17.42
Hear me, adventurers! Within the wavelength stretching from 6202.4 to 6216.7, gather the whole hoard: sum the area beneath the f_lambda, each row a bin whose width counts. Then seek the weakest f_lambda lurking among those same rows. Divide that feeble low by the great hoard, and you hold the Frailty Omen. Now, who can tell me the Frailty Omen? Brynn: 0.0690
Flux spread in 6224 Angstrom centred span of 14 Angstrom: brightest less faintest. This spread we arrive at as 0.7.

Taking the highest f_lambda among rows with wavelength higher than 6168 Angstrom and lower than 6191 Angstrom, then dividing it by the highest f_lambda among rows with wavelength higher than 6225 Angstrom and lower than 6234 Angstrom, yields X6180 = 1.02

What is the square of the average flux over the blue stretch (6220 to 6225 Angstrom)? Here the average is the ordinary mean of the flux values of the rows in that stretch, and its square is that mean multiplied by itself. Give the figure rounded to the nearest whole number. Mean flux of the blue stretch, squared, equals 311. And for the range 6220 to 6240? 304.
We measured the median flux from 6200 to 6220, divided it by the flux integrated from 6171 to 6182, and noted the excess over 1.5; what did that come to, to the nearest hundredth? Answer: -1.41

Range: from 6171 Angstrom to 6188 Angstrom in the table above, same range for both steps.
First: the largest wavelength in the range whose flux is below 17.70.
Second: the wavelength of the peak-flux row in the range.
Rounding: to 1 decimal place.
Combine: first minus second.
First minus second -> -5.7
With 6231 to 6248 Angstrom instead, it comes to -5.8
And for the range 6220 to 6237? 14.3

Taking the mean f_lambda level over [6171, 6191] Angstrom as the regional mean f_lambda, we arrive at 17.7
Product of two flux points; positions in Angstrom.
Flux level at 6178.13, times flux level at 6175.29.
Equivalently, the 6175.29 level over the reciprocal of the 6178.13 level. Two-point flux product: 313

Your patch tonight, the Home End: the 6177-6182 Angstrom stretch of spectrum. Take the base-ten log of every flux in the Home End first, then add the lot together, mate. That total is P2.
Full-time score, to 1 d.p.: 2.5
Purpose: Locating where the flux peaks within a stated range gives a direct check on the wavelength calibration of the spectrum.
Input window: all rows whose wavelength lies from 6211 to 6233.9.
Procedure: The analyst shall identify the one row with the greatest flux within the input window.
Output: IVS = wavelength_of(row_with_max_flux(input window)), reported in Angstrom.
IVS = 6212.37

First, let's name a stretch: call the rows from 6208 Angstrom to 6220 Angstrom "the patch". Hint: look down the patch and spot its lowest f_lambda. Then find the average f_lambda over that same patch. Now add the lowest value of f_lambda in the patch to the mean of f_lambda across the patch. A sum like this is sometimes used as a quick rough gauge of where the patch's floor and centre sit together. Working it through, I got 35.9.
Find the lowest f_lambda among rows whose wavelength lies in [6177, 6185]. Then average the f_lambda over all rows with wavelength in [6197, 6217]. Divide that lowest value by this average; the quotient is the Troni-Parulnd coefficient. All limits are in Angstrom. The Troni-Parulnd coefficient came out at 0.98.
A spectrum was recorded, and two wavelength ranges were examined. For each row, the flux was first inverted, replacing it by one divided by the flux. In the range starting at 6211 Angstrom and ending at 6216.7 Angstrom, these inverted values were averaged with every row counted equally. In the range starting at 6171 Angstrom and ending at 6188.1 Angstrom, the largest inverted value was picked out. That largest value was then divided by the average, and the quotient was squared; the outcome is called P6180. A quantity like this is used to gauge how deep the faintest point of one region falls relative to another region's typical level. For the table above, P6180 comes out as 1.09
